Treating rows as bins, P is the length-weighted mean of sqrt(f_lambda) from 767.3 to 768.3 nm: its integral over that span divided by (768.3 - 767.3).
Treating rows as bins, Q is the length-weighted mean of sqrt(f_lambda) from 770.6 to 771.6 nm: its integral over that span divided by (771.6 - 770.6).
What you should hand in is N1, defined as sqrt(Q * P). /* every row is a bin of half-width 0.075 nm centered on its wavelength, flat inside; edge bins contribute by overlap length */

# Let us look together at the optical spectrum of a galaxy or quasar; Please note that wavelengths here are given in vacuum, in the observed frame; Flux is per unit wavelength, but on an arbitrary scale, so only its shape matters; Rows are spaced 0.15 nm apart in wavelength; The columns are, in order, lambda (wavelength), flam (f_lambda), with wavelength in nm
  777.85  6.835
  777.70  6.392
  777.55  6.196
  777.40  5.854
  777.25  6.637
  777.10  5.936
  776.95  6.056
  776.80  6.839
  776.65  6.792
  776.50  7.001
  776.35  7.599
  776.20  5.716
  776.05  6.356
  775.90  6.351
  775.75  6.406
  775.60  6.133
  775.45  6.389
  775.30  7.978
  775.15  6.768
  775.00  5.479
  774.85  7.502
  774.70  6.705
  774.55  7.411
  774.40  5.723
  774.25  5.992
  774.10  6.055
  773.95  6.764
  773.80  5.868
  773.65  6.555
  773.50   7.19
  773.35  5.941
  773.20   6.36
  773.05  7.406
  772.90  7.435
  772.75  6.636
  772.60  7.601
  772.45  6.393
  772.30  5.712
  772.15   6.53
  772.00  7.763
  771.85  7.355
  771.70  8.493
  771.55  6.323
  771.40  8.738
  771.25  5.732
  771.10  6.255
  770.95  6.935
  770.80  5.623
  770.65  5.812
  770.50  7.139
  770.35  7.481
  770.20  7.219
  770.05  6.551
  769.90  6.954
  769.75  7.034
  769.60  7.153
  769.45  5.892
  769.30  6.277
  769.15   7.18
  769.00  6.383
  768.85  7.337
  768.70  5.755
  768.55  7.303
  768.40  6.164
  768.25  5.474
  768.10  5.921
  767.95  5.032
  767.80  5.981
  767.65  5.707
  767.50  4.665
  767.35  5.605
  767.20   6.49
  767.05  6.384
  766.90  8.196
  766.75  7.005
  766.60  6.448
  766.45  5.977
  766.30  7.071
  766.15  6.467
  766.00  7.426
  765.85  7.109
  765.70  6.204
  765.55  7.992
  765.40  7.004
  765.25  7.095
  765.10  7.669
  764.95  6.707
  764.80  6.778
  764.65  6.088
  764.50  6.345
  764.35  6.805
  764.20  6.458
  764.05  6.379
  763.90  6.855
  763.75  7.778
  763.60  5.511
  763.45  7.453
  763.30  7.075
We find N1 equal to 2.44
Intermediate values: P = 2.34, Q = 2.54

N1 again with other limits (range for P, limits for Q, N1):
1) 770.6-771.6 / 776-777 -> 2.56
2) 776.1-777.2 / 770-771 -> 2.57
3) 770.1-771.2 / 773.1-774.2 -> 2.55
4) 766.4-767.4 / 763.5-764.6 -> 2.57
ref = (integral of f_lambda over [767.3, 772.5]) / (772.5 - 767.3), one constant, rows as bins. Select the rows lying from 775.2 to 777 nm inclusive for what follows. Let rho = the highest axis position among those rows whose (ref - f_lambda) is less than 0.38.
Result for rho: 776.80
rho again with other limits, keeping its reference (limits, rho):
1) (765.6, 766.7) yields 766.60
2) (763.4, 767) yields 766.90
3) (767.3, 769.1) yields 769.00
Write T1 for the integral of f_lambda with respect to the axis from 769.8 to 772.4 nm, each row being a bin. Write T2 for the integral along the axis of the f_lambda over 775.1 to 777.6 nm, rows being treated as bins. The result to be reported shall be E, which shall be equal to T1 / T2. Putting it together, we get 1.09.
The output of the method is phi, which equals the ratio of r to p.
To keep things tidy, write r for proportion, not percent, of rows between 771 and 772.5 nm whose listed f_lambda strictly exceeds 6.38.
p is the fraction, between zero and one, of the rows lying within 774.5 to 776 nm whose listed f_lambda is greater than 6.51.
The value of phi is 1.2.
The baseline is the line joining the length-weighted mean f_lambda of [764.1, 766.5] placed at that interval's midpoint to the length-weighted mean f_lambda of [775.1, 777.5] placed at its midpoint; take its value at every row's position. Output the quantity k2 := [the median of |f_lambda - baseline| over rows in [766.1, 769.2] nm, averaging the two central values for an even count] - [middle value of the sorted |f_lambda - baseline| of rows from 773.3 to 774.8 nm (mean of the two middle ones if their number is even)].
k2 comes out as 0.0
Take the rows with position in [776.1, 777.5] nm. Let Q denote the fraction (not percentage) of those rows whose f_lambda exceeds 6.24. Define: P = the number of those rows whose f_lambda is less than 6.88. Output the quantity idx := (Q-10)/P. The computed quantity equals -1.3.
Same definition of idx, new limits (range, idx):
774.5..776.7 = -0.9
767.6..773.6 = -0.4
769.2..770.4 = -3.0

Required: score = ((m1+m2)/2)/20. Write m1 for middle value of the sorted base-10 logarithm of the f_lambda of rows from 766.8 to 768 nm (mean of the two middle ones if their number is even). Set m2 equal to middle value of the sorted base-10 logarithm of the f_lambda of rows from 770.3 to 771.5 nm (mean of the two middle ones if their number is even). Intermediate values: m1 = 0.77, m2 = 0.819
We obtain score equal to 0.0396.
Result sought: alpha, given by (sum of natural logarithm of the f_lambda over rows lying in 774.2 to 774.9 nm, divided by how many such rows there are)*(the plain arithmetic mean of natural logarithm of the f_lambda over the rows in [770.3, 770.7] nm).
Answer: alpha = 3.62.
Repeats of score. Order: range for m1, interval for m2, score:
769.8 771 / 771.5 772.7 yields 0.0421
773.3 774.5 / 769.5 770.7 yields 0.0408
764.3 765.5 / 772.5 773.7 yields 0.0418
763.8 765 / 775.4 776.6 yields 0.0406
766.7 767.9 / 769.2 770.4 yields 0.0409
